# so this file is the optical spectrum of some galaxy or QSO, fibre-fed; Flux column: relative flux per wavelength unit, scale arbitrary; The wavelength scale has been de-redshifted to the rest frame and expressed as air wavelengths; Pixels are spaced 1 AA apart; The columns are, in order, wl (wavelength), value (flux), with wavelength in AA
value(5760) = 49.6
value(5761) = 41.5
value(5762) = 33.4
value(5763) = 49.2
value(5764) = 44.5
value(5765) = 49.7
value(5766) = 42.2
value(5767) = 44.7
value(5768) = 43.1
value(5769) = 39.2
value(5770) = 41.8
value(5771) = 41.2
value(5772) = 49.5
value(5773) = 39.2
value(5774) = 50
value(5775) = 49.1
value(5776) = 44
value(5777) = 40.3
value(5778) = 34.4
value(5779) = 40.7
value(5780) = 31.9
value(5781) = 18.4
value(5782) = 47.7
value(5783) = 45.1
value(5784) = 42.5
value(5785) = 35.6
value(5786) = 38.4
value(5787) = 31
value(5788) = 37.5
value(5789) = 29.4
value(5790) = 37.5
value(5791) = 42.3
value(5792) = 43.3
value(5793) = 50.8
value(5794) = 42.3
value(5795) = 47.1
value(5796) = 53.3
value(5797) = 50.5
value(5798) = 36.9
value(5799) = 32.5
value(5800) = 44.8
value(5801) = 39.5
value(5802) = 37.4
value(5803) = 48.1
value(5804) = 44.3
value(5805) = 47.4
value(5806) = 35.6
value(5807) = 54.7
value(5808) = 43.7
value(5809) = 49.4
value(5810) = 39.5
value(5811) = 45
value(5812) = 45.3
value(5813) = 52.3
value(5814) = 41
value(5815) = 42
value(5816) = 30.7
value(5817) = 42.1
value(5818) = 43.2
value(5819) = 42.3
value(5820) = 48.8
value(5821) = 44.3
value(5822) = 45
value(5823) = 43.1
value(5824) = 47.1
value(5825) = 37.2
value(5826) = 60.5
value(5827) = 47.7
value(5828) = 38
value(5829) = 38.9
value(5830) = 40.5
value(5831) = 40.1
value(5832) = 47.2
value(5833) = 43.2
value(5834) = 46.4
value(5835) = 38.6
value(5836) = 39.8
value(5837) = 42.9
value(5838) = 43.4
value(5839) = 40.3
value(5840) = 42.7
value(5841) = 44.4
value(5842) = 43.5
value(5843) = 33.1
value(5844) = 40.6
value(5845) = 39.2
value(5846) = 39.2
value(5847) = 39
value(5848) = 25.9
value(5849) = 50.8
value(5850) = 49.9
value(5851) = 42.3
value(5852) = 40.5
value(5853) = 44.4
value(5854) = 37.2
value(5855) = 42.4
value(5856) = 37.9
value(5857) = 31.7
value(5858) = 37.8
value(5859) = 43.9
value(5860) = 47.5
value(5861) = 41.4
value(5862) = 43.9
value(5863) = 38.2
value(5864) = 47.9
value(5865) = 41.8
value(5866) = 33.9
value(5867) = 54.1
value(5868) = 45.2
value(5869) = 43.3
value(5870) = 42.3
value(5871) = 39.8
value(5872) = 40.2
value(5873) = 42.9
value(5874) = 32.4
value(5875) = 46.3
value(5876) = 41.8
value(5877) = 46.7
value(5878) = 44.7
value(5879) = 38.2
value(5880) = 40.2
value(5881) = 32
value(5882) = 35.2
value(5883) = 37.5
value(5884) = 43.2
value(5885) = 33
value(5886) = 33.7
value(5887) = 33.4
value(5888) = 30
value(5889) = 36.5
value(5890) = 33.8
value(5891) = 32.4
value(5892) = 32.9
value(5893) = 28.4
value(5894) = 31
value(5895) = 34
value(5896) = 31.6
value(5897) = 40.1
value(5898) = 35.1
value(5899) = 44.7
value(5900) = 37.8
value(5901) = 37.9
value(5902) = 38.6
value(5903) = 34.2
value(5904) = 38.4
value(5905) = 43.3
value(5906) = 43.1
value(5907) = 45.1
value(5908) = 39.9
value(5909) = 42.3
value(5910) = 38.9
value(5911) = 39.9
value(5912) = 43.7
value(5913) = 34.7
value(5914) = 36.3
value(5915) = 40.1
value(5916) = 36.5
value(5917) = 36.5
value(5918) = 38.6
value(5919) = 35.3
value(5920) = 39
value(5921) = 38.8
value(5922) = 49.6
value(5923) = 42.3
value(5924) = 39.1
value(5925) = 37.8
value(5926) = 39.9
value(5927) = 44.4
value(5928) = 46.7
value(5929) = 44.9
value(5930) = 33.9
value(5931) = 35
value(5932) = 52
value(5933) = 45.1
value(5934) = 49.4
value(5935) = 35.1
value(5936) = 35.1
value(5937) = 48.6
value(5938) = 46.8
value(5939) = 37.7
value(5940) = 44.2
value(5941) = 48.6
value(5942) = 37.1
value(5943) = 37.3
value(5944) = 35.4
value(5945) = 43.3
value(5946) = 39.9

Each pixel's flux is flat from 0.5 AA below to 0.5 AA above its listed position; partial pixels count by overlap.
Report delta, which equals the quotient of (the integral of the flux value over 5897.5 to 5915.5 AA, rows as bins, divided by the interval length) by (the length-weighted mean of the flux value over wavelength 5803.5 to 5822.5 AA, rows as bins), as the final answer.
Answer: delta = 0.90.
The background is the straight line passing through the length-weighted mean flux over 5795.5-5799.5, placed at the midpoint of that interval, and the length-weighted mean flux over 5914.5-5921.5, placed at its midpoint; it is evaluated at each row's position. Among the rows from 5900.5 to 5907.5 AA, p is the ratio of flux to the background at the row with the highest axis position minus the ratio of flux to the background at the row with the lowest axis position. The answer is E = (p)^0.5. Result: 0.44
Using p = 0.19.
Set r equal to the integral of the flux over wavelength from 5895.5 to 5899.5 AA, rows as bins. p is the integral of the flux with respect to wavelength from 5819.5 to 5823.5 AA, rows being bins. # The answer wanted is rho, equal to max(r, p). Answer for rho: 181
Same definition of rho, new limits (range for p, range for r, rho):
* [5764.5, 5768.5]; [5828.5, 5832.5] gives 180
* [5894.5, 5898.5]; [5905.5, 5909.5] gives 170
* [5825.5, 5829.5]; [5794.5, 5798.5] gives 188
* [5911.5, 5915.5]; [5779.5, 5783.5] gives 155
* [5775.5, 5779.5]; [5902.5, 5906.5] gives 159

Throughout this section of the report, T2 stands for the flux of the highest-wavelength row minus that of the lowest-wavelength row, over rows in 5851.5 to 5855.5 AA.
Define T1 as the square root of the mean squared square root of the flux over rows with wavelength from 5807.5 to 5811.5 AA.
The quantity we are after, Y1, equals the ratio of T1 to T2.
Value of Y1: 3.5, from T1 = 6.7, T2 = 2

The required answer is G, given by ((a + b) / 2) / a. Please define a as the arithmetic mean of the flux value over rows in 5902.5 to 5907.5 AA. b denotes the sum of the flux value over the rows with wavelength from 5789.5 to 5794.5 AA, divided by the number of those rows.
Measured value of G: 1.03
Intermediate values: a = 40.8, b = 43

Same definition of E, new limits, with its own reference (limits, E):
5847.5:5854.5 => 0.53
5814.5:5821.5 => 0.25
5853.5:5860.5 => 0.51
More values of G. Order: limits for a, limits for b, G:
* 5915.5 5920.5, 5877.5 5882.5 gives 1.01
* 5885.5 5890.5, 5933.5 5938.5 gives 1.14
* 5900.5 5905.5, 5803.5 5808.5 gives 1.09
